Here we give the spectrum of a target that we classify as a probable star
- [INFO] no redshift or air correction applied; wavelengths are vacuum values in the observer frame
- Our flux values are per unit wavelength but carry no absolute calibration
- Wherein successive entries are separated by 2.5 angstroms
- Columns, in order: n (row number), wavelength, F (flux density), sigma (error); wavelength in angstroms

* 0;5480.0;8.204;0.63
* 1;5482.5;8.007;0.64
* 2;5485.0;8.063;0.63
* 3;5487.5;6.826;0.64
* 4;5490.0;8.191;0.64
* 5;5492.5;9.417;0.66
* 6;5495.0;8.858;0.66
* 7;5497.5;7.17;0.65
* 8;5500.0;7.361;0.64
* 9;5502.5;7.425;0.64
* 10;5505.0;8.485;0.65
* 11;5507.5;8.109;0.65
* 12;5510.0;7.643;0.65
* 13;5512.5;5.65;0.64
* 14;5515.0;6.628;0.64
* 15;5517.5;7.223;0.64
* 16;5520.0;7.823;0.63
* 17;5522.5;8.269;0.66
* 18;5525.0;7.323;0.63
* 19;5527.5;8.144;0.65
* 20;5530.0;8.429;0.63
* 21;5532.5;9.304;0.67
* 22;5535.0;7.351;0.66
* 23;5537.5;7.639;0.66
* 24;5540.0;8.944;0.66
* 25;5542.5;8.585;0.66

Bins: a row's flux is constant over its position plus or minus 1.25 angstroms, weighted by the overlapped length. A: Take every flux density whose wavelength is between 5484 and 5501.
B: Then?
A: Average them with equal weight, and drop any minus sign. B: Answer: 8.0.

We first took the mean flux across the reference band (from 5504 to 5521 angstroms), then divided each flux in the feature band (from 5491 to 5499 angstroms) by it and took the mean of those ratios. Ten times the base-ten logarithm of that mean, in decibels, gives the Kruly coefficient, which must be 0.6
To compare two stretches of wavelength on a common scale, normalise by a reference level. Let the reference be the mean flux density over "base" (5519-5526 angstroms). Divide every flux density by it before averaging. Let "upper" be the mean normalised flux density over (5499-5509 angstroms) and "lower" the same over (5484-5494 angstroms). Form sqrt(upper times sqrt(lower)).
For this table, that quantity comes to 1.01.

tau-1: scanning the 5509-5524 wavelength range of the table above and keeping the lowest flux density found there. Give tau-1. 5.65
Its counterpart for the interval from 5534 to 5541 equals 7.351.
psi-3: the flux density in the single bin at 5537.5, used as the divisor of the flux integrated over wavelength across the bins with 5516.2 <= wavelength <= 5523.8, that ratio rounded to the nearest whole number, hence 8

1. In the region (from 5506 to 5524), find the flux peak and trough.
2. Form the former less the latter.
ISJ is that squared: 7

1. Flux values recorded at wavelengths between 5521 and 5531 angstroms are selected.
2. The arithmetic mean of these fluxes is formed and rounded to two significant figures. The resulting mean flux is 8.0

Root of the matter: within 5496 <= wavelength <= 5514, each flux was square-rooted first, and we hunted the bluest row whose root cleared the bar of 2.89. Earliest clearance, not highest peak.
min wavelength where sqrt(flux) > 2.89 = 5505.0 angstroms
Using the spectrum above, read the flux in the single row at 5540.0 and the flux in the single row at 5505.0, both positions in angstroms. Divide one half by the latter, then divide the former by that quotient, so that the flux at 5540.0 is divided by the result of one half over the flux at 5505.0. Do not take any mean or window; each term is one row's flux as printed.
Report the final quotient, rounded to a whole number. 152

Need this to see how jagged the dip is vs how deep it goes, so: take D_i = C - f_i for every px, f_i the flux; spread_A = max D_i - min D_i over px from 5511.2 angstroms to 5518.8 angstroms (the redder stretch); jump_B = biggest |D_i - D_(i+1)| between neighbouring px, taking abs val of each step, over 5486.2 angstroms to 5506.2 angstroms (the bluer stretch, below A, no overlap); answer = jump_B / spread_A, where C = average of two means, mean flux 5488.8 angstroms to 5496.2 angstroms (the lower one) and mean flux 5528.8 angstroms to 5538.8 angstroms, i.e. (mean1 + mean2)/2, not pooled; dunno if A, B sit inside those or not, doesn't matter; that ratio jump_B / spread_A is 1.1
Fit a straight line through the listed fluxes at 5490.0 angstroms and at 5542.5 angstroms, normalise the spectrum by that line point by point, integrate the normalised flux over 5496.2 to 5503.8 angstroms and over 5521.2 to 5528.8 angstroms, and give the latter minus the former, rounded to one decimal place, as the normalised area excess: 0.4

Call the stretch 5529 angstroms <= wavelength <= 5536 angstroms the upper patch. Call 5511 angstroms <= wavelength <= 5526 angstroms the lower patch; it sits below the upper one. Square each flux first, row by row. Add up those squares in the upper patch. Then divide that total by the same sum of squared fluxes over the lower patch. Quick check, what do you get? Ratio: 0.68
